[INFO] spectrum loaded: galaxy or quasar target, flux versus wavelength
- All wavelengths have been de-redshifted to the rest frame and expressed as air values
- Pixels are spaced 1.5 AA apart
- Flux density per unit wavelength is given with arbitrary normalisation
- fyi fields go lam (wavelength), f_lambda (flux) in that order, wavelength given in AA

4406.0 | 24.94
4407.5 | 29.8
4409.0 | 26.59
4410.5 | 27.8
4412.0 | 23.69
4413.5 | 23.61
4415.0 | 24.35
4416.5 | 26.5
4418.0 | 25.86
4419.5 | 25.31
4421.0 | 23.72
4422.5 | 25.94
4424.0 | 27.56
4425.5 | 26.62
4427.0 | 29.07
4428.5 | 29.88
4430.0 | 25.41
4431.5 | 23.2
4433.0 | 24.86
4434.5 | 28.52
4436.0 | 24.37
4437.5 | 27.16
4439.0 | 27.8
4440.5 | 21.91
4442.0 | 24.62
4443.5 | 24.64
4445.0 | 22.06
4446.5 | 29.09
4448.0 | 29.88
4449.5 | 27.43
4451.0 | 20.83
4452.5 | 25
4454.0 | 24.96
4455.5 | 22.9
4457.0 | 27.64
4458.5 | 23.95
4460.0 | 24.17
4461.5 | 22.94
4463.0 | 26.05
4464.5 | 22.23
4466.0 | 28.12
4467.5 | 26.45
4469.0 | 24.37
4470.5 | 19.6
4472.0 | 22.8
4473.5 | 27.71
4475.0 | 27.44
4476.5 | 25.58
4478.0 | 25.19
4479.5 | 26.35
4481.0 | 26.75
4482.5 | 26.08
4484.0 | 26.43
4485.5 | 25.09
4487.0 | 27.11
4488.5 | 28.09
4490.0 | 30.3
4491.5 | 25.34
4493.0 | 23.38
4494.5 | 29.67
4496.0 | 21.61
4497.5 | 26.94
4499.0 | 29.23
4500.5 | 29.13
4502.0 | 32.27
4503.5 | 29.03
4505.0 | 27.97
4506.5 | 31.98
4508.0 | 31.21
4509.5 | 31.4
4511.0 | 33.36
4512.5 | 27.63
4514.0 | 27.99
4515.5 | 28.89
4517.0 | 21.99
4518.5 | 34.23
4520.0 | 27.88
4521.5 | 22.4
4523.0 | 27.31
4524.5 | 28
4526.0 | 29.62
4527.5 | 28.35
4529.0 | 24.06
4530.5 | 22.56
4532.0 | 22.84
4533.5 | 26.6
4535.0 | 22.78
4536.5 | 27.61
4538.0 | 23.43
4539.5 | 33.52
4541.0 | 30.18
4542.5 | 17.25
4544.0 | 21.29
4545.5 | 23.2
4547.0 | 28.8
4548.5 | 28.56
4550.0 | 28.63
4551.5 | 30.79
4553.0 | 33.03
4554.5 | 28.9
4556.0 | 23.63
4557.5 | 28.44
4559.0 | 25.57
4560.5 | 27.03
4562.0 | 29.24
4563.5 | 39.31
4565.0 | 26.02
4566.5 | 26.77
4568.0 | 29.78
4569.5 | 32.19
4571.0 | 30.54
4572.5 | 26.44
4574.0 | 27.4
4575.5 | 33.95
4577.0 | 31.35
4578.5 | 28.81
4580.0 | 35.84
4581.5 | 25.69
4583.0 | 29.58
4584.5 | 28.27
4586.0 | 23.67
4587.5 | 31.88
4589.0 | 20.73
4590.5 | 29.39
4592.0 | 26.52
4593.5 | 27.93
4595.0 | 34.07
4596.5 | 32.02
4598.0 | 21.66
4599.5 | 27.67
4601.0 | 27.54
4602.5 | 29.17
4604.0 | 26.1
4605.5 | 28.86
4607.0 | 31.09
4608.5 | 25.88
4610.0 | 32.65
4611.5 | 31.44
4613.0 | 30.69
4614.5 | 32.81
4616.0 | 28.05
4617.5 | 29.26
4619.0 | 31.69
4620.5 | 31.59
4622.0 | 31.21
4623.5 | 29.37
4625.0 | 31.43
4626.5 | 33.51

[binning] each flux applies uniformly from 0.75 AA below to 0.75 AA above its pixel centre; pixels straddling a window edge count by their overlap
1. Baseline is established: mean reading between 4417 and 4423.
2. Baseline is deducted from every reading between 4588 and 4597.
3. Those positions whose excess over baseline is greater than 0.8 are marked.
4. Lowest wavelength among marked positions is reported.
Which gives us 4590.5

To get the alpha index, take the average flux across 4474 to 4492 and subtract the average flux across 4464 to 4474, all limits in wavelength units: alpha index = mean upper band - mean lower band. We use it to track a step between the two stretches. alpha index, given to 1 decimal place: 2.2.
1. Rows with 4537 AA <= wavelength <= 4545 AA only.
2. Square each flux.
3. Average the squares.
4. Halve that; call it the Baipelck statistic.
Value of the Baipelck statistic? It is 333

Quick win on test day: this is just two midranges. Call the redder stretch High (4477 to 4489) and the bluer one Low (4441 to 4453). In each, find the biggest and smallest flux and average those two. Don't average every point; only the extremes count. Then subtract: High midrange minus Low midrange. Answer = 1.2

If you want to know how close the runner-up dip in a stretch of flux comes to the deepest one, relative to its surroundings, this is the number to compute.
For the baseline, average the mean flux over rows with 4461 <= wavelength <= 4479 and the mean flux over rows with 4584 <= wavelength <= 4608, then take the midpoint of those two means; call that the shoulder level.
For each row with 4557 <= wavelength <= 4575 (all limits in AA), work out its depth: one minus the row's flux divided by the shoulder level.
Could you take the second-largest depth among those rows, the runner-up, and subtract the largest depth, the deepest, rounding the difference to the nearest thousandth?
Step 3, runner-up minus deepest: -0.017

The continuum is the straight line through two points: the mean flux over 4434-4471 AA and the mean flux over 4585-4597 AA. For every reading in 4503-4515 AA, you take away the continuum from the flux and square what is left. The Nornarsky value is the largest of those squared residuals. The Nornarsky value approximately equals 48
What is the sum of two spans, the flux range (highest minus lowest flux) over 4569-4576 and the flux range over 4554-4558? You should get 12.8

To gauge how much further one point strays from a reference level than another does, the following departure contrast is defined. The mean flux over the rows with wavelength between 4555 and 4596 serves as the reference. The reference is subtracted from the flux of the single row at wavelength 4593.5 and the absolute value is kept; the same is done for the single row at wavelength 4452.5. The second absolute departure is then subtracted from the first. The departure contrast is -2.9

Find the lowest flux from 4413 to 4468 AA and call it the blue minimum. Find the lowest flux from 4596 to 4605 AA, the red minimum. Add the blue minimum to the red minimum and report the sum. 42.5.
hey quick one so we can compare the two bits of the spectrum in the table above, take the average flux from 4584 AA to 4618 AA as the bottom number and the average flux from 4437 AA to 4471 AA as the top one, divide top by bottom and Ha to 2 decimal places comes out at 0.87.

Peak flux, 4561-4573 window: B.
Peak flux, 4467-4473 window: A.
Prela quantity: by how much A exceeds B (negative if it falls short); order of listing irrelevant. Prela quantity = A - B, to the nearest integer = -13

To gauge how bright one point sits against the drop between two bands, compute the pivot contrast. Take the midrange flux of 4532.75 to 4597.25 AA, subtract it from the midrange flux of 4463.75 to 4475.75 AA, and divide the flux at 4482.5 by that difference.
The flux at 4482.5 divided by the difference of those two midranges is -5.9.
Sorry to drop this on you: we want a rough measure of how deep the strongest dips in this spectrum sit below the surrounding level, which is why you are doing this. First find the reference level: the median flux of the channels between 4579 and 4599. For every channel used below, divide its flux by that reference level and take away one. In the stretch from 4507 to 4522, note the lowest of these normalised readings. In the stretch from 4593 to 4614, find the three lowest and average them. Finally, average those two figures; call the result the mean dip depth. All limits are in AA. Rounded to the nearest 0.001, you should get -0.177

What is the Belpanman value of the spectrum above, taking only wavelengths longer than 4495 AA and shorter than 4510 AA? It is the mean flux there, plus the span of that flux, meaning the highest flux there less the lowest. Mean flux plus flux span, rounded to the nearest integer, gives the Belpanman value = 40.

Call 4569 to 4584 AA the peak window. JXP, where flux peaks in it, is 4580.0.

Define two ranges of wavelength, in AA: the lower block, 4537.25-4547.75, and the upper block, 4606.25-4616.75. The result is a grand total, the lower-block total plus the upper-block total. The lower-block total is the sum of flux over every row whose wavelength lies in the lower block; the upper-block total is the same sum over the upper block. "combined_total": 390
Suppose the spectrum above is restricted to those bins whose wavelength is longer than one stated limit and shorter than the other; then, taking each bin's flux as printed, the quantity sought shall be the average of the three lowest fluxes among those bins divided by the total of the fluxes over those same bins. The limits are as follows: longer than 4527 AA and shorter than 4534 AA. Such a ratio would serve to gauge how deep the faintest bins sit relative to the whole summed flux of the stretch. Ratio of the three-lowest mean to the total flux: 0.19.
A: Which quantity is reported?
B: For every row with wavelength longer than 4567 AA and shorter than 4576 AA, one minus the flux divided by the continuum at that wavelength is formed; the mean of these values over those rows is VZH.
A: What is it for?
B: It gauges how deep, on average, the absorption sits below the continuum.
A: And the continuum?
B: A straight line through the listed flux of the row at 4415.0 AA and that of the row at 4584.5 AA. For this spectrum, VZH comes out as -0.07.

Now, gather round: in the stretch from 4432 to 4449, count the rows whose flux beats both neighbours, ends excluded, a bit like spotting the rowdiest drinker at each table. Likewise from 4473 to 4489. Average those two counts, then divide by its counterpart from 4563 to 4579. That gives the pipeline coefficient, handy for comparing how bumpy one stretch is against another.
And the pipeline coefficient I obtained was 1.25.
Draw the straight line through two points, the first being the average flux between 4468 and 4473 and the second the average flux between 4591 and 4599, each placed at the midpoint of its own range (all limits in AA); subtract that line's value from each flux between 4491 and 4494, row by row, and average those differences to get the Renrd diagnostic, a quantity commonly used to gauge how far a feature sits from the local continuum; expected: 1.0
